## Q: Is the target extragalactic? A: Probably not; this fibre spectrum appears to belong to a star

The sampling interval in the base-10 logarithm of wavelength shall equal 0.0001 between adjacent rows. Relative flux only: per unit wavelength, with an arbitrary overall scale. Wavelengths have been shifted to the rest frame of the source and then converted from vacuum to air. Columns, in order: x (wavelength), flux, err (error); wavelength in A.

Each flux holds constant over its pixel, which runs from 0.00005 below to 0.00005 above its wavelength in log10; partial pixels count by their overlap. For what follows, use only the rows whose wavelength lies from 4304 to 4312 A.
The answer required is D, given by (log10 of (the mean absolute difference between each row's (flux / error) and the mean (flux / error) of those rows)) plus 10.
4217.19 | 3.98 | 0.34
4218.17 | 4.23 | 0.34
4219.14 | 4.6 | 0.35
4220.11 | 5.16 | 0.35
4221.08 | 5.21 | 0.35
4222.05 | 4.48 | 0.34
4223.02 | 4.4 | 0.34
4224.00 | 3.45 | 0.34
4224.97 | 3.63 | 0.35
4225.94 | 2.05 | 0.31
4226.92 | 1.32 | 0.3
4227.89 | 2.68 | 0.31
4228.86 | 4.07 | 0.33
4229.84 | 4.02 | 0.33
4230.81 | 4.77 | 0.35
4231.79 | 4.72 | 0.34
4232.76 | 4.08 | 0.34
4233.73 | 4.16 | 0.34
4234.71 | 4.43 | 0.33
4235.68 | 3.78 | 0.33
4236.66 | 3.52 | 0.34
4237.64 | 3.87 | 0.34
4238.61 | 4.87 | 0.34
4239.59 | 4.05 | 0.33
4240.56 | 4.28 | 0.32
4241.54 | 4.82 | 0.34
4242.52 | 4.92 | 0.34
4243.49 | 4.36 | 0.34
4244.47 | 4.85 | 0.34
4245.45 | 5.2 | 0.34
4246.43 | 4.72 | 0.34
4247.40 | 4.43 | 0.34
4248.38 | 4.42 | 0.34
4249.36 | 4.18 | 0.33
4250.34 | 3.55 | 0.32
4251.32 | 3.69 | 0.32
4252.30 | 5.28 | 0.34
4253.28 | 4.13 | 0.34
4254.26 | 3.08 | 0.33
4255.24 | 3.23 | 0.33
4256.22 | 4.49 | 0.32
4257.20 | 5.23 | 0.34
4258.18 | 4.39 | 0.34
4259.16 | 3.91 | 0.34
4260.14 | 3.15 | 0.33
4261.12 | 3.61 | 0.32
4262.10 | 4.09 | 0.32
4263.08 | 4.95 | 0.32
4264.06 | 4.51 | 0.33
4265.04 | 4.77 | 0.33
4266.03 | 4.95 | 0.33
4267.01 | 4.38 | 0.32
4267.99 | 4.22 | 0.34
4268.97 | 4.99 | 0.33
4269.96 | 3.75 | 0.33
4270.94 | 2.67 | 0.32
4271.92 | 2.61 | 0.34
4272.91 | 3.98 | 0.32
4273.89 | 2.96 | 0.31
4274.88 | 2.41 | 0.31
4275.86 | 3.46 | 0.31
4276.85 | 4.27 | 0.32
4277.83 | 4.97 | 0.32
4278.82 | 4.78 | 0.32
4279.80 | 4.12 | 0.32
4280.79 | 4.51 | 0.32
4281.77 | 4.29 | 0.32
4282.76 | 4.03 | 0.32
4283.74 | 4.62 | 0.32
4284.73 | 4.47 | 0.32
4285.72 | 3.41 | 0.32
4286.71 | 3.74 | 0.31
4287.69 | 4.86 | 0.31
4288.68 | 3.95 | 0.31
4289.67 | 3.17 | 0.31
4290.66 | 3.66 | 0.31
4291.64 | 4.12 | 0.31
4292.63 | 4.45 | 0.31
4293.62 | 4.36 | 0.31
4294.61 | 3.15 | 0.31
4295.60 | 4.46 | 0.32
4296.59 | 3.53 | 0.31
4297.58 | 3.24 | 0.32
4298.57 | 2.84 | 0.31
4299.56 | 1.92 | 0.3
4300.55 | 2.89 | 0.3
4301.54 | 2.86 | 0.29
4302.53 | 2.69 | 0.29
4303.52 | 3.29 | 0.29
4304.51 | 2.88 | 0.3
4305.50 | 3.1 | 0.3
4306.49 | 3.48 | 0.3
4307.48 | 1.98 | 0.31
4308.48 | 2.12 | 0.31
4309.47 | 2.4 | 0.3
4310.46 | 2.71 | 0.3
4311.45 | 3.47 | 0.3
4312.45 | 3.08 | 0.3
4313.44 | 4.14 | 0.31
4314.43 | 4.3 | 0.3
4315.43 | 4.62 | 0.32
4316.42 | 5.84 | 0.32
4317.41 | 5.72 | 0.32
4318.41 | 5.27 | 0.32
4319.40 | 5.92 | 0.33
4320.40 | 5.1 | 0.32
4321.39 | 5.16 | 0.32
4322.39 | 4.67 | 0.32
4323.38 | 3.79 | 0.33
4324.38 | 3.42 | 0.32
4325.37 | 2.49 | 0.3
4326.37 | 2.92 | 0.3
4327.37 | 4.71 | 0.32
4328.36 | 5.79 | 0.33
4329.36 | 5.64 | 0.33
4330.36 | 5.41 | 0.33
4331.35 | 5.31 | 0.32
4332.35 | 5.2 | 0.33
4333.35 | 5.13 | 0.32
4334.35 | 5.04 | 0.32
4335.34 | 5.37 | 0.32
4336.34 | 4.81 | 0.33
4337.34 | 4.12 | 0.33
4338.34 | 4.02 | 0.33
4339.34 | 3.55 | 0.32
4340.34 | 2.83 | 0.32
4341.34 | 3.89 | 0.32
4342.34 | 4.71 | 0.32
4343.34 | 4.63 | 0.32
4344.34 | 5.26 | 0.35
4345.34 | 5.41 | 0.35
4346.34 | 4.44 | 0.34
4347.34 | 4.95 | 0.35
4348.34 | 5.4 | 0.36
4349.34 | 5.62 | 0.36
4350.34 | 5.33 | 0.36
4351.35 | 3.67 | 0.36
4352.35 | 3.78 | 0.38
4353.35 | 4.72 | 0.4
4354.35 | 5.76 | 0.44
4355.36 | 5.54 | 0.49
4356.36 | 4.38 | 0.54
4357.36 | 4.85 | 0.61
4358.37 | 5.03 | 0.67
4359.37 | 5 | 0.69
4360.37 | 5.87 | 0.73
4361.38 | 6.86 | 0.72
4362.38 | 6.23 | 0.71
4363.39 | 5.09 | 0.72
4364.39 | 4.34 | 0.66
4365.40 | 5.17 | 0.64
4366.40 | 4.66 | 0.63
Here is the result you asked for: 10.2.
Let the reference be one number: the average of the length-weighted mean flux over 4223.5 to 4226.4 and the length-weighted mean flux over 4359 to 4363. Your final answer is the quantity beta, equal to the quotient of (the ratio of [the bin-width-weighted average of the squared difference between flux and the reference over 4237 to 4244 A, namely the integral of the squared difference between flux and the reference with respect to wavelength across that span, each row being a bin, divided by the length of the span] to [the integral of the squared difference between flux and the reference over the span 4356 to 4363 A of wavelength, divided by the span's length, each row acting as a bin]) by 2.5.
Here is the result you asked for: 0.05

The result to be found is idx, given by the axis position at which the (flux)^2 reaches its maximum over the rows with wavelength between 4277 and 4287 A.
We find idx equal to 4277.83 A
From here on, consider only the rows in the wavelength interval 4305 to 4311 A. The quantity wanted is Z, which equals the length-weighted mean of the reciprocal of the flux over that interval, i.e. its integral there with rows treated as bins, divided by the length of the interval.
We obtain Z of 0.395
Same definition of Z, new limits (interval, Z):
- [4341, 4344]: 0.225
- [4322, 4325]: 0.265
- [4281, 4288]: 0.241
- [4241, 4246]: 0.208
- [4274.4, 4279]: 0.273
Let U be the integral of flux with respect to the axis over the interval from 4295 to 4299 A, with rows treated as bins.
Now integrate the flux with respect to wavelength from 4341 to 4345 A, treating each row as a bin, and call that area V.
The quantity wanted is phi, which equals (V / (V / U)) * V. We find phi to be 264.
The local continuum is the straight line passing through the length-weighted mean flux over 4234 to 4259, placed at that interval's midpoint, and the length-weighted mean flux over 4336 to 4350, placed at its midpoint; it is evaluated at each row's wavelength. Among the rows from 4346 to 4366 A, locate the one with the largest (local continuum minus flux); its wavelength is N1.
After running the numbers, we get 4351.35 A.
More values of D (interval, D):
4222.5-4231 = 10.4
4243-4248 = 9.9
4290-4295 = 10.1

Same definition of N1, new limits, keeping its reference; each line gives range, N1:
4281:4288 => 4285.72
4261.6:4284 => 4274.88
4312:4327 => 4325.37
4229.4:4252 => 4250.34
